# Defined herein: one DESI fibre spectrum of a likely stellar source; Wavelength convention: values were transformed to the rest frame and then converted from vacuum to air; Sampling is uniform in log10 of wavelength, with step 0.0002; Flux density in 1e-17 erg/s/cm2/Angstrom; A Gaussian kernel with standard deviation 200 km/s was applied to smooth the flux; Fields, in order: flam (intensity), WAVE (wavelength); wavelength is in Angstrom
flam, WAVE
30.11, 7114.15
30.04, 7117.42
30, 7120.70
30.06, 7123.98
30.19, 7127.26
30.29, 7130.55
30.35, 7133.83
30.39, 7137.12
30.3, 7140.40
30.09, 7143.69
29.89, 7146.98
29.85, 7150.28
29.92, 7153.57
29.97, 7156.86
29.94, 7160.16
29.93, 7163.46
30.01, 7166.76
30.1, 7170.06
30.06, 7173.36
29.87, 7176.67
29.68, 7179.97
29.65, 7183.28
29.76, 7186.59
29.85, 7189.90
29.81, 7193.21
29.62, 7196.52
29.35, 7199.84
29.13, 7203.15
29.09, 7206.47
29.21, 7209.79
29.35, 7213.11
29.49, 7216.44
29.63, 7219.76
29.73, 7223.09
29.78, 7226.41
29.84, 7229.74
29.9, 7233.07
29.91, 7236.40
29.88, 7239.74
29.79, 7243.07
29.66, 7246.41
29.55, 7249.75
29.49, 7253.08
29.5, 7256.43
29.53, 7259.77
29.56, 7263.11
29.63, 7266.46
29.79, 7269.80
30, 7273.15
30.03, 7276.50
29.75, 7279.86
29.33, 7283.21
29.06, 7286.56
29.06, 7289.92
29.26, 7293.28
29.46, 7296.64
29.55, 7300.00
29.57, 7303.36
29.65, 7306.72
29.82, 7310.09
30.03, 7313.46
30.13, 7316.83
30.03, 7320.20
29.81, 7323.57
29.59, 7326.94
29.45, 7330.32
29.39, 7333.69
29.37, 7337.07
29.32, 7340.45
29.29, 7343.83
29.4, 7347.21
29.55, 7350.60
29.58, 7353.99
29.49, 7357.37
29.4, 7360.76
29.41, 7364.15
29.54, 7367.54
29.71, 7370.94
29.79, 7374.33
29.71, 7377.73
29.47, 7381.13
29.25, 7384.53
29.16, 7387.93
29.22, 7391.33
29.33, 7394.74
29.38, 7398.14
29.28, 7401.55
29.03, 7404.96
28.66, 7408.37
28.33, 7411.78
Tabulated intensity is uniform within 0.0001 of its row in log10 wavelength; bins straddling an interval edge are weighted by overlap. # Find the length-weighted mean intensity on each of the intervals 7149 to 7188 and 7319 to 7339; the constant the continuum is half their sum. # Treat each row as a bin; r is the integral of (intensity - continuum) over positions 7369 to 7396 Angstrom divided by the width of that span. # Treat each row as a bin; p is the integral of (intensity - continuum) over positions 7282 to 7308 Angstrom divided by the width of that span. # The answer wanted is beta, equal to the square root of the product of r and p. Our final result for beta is 0.335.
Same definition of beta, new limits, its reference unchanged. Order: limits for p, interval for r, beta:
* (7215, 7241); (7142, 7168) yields 0.066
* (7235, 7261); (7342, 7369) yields 0.158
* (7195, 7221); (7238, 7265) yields 0.225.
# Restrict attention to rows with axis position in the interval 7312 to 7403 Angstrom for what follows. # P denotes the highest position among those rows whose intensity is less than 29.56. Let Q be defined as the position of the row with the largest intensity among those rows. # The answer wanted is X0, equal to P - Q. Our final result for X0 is 84.7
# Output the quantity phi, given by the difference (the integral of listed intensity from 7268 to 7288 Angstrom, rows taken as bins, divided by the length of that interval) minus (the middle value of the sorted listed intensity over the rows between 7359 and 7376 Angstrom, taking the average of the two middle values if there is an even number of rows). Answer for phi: 0.1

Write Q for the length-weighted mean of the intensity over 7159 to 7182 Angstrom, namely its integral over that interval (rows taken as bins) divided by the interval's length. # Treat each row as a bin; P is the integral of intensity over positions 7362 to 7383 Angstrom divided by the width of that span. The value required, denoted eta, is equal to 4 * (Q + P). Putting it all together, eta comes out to 238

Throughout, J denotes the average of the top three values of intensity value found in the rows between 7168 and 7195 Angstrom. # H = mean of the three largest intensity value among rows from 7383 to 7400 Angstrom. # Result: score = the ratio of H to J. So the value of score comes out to 0.98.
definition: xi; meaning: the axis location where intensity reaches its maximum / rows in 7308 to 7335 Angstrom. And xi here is 7316.83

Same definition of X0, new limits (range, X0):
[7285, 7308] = -6.7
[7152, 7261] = 89.7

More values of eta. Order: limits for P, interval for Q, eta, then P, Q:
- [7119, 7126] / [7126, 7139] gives 241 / 30.0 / 30.3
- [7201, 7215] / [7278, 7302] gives 234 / 29.2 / 29.4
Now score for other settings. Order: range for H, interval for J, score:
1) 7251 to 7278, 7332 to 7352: 1.02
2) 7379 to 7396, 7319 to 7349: 0.98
